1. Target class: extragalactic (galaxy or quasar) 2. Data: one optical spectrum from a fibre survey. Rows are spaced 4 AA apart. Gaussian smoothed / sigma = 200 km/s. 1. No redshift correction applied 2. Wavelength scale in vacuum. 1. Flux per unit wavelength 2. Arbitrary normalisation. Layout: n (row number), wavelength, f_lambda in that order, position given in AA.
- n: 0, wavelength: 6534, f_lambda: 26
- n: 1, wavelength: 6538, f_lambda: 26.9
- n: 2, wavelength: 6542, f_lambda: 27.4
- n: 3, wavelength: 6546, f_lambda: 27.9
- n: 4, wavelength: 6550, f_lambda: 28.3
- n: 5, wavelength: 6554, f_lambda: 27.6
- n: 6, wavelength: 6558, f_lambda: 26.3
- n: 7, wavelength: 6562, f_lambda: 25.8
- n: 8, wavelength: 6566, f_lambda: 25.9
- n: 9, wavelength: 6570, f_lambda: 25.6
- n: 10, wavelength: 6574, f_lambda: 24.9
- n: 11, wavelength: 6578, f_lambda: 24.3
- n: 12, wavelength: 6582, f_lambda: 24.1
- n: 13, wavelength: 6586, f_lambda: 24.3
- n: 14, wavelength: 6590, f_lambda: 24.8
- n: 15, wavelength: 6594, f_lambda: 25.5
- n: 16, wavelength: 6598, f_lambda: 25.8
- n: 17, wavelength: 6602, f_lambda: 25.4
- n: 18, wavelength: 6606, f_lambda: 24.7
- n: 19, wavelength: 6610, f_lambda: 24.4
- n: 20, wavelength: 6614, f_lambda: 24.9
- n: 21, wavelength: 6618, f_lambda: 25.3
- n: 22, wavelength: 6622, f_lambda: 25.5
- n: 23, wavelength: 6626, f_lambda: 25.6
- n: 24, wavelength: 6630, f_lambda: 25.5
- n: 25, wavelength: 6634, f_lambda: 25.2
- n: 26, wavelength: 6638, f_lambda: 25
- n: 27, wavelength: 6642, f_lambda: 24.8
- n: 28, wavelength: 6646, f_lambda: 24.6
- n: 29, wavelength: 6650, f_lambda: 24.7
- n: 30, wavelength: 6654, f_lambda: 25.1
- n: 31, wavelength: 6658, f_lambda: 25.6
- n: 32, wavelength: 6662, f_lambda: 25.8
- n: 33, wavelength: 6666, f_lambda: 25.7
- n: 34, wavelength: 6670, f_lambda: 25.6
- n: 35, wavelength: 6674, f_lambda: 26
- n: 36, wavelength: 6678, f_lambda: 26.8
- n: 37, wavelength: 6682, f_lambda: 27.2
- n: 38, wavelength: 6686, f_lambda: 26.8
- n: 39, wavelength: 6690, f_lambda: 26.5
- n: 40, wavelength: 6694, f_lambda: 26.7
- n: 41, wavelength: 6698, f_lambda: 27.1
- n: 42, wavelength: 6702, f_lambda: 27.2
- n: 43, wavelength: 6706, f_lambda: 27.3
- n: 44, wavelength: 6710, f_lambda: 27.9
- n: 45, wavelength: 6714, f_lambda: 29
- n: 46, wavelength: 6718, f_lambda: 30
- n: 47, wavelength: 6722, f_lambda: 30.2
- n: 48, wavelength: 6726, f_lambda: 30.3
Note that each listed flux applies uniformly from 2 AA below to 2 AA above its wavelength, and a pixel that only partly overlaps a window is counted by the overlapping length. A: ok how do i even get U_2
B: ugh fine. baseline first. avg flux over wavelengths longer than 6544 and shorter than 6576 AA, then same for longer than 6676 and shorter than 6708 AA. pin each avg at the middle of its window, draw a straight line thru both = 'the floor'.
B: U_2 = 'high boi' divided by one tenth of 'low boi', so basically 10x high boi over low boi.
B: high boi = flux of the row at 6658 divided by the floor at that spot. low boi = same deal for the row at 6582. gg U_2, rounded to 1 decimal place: 10.5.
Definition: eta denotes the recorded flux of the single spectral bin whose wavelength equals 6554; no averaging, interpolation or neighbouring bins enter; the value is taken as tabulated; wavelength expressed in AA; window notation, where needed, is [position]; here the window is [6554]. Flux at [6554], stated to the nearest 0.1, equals 27.6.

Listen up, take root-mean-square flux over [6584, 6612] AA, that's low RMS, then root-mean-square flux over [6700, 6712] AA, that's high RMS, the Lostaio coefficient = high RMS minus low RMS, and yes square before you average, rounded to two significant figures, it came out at 2.5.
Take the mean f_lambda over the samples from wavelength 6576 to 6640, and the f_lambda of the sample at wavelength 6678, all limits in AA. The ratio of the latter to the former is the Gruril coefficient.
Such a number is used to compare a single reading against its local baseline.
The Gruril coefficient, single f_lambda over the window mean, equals 1.07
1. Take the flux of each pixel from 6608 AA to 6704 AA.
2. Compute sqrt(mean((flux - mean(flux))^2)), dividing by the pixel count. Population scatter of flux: 0.85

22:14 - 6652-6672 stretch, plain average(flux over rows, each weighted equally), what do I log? 25.6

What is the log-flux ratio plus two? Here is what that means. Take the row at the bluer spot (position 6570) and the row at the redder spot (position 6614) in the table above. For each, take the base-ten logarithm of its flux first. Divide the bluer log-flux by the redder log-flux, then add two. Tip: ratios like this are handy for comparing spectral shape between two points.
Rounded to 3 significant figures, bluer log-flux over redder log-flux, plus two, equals 3.01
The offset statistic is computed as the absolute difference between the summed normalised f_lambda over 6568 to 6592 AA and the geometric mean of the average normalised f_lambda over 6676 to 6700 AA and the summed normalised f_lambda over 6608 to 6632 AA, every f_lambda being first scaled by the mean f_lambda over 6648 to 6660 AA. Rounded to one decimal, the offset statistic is 3.4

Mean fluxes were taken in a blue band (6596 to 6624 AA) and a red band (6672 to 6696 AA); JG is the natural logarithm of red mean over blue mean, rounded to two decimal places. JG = 0.06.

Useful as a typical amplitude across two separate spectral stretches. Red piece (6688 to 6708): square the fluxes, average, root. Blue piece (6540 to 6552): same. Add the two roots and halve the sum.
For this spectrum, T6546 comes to 27.4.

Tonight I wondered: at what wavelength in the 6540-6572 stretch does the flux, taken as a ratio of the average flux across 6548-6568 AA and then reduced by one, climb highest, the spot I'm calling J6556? 6550 AA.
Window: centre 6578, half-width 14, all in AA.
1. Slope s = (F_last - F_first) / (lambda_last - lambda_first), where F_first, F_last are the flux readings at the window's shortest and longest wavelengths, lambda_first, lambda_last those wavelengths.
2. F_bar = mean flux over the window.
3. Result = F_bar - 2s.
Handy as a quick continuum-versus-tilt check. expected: 24.9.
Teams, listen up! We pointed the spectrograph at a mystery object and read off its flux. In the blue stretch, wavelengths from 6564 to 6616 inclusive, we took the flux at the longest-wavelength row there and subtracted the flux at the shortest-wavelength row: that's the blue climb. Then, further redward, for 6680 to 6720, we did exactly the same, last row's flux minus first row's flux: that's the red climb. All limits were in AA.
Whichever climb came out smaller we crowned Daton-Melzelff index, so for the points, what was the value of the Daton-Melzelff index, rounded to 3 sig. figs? -1.00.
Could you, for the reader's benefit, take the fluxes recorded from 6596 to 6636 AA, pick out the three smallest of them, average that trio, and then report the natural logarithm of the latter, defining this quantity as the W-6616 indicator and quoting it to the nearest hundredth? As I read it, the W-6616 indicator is 3.21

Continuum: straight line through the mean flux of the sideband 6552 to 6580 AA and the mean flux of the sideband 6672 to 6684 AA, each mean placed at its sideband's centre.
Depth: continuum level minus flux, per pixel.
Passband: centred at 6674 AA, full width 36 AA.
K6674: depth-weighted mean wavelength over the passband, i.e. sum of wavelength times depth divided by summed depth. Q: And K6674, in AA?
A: 6664.4 AA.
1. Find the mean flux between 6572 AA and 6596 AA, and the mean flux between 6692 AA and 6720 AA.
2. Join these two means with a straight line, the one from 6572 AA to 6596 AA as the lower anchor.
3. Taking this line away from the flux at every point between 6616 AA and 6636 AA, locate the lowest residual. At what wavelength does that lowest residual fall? 6634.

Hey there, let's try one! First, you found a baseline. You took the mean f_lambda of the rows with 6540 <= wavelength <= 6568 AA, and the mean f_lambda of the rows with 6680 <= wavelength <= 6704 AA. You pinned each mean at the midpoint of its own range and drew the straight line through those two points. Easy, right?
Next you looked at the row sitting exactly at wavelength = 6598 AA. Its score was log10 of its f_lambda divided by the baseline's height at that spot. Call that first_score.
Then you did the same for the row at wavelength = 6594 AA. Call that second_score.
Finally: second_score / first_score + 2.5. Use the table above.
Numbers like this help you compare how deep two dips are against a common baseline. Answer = 3.8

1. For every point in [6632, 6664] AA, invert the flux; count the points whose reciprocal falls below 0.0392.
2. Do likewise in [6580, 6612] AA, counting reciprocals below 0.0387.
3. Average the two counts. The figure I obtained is 1.0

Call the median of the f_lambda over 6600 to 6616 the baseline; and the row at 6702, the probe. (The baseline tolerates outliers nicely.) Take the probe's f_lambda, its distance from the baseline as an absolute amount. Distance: 2.4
